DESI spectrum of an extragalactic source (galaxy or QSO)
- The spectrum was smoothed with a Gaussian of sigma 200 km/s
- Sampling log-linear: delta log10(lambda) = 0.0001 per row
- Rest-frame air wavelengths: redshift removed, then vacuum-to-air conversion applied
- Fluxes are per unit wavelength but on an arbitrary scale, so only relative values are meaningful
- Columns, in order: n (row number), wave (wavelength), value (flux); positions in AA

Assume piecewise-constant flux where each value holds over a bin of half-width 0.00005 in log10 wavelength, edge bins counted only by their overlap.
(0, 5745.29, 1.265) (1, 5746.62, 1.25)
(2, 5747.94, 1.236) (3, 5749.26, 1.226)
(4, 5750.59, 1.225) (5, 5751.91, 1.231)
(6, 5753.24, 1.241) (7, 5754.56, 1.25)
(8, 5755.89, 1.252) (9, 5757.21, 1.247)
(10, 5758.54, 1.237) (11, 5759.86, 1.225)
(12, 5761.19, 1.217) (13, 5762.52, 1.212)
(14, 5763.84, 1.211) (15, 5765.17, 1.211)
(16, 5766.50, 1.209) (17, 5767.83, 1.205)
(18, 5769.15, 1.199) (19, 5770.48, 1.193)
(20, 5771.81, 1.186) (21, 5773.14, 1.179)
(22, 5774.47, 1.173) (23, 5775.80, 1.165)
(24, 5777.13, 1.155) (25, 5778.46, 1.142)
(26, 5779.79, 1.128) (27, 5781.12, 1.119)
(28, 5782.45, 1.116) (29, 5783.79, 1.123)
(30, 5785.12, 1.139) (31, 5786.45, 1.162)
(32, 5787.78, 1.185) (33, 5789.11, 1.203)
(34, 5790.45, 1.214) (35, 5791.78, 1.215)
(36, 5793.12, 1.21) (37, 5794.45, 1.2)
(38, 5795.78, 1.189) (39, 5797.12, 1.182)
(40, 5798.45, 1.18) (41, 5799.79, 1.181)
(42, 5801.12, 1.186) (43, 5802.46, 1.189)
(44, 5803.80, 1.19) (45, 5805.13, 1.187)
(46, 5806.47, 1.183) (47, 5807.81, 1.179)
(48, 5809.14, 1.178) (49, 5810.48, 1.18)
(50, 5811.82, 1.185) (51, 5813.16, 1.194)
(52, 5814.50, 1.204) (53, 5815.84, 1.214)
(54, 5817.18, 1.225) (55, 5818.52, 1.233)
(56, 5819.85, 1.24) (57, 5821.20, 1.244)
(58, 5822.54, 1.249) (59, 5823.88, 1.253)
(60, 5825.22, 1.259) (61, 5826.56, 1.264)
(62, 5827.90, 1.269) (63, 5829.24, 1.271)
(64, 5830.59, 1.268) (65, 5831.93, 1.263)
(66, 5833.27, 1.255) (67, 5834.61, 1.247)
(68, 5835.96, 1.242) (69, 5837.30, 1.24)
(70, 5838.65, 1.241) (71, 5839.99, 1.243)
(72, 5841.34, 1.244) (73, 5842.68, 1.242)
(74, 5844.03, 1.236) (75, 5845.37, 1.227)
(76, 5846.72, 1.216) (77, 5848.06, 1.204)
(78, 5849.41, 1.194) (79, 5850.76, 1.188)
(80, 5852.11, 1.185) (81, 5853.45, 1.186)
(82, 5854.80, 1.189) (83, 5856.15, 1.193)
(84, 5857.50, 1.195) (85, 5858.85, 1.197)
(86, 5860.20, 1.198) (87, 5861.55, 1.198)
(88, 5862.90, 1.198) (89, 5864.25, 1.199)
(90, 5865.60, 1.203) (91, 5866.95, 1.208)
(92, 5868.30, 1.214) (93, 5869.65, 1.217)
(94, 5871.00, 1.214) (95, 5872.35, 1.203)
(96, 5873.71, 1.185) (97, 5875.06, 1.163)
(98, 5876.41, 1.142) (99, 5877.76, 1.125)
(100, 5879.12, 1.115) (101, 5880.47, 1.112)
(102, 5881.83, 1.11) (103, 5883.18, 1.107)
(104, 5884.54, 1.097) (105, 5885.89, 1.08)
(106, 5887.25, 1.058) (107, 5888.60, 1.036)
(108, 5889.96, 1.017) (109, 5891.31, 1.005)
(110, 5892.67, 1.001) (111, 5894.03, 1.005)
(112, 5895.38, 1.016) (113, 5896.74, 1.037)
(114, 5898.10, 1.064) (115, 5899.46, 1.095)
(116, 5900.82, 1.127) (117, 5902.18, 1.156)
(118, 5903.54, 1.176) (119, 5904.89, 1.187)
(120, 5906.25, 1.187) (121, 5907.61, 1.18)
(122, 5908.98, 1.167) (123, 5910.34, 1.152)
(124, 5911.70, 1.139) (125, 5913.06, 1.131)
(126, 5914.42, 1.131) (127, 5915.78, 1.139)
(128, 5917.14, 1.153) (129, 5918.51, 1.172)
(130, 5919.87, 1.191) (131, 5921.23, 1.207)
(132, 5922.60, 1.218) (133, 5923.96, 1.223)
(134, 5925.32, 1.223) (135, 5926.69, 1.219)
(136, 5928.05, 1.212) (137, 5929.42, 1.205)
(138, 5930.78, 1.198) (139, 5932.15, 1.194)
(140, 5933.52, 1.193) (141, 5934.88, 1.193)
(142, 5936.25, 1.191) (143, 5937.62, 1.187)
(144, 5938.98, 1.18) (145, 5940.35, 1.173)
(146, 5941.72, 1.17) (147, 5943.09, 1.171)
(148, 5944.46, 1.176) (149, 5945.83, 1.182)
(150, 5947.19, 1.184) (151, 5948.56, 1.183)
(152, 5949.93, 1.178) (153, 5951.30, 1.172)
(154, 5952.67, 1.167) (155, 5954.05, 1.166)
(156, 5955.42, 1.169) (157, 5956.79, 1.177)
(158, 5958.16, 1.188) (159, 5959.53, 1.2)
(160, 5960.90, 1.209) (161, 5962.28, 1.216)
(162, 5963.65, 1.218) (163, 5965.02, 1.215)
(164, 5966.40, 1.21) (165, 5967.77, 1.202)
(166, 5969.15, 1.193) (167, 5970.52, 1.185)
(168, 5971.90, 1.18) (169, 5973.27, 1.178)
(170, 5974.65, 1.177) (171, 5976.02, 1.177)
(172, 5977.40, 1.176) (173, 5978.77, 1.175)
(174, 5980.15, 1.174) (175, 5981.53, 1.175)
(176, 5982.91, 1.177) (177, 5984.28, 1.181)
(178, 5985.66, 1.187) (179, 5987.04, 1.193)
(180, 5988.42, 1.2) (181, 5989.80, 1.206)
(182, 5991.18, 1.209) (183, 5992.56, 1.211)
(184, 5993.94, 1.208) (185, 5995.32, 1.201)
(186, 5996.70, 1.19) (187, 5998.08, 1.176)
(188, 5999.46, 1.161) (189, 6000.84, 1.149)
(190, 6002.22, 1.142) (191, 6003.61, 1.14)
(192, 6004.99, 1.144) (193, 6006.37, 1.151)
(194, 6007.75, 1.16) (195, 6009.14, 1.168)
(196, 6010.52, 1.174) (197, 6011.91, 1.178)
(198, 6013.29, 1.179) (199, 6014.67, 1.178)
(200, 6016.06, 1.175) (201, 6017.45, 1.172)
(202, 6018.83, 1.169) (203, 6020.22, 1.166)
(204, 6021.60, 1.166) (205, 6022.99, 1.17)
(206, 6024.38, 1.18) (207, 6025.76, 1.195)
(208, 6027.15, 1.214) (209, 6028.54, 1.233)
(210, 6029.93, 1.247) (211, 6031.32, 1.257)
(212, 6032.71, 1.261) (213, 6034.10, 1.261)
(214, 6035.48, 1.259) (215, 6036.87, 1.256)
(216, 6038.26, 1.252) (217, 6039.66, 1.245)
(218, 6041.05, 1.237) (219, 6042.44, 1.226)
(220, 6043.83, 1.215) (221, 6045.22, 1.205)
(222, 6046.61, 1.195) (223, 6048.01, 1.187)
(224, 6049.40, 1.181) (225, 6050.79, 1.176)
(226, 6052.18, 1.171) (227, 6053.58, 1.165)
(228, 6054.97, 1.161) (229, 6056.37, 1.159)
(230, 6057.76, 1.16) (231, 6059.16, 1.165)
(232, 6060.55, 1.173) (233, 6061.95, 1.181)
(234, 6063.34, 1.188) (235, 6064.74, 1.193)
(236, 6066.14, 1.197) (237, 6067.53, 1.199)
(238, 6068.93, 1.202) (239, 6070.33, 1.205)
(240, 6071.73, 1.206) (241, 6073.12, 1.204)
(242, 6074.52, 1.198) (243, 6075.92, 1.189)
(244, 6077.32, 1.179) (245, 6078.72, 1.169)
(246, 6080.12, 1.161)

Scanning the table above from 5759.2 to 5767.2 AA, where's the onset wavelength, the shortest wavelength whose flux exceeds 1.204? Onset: 5759.86 AA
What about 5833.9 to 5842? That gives 5834.61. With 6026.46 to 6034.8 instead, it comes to 6027.15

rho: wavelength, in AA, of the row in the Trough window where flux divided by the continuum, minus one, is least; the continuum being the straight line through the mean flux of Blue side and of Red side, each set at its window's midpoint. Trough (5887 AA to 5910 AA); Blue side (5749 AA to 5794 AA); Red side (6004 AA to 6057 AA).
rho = 5892.67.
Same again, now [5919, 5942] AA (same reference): 5941.72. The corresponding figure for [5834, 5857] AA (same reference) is 5852.11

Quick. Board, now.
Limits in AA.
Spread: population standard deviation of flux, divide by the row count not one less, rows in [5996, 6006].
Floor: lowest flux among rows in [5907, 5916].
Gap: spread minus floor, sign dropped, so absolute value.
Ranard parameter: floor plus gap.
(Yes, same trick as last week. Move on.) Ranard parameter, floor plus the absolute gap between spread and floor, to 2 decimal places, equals 2.24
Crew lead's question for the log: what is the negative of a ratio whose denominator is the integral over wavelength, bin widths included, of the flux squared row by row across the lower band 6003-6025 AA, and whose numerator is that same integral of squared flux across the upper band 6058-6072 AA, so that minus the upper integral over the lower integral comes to -0.66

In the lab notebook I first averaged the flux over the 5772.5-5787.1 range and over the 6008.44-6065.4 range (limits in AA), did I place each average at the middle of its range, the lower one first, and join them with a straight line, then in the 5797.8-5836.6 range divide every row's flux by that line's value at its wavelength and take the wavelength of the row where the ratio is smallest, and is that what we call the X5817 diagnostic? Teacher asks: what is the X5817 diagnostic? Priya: 5809.14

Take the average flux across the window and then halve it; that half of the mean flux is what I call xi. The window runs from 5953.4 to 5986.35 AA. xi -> 0.594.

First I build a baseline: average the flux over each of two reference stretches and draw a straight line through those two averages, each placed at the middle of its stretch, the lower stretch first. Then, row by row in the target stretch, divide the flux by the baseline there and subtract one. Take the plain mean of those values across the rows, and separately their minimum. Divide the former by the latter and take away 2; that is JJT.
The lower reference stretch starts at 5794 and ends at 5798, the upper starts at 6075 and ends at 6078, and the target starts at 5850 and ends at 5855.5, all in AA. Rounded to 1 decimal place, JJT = -1.5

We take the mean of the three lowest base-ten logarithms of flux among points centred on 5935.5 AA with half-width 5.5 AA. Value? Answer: 0.072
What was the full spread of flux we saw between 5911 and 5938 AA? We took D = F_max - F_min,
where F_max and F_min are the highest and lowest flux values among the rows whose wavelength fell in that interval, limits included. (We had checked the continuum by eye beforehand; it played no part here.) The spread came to 0.09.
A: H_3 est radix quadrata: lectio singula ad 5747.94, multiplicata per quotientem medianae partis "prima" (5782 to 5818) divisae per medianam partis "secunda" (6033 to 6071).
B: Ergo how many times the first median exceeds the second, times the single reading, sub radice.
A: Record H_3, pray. 1.11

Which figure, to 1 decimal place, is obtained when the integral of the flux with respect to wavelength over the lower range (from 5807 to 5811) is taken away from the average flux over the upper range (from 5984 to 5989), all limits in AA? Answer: -3.5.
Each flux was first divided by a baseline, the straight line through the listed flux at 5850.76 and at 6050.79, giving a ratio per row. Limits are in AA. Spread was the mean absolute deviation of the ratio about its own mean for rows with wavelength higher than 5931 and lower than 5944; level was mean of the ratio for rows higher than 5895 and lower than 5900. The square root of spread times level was 0.081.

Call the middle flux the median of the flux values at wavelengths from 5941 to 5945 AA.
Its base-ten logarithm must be 0.069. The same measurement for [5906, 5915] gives 0.061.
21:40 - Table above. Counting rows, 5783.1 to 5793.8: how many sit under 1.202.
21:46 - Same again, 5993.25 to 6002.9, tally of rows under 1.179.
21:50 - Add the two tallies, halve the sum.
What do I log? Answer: 4.0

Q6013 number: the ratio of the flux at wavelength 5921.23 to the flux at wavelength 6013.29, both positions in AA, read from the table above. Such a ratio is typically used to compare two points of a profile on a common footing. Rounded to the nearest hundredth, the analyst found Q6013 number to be 1.02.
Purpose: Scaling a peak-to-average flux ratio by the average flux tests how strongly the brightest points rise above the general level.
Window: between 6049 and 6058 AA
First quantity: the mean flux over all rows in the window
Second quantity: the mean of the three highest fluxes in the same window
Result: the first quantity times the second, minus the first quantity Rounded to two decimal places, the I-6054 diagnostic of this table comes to 0.21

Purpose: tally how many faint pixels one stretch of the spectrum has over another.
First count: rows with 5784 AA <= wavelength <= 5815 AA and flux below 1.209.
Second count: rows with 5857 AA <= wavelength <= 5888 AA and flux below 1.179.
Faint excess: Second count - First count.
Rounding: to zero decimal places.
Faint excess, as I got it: -10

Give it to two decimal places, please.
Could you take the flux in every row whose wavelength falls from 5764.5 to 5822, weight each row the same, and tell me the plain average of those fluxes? 1.19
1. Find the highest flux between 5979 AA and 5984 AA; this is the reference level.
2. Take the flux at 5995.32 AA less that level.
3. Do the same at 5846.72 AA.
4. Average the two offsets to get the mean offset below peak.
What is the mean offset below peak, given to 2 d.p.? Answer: 0.03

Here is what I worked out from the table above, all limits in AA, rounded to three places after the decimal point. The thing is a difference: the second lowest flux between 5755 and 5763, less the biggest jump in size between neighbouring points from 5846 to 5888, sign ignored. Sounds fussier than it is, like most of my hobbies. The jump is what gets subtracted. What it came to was 1.195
